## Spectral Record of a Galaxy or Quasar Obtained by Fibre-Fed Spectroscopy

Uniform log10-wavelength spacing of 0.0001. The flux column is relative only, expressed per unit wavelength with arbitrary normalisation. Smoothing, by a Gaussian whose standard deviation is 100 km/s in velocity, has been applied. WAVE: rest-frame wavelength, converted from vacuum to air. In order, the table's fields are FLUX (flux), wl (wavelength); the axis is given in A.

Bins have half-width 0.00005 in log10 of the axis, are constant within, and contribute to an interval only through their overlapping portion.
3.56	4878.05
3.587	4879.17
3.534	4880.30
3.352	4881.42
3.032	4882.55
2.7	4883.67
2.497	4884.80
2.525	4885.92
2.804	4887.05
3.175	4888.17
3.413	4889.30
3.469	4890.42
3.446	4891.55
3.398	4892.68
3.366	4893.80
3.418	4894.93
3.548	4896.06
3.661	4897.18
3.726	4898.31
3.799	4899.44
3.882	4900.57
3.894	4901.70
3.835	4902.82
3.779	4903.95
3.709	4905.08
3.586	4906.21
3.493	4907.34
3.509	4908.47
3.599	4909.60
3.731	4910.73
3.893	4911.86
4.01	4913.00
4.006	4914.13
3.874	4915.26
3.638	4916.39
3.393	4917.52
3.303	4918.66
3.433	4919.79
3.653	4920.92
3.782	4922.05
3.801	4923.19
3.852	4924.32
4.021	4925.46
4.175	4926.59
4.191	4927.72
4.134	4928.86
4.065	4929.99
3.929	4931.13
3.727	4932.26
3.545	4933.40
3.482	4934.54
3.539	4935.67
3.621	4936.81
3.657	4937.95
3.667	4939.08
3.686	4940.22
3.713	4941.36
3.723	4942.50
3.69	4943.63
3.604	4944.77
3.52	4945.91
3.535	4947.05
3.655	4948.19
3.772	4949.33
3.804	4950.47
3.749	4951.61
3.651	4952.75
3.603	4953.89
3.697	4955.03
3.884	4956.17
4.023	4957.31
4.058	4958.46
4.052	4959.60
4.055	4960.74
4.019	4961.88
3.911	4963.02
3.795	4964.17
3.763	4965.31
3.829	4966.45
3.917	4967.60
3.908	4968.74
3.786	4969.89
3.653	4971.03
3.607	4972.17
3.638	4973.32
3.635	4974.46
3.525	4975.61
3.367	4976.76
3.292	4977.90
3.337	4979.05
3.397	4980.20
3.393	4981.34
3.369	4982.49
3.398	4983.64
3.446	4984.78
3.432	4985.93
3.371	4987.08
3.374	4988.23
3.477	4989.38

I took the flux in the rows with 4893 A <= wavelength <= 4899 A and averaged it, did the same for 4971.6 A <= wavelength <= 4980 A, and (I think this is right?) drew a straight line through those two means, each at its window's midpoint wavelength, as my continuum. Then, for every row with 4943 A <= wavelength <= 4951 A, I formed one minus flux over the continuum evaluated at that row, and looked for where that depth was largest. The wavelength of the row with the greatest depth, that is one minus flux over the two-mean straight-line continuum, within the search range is 4945.91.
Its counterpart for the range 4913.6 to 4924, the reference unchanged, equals 4918.66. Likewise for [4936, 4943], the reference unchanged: 4936.81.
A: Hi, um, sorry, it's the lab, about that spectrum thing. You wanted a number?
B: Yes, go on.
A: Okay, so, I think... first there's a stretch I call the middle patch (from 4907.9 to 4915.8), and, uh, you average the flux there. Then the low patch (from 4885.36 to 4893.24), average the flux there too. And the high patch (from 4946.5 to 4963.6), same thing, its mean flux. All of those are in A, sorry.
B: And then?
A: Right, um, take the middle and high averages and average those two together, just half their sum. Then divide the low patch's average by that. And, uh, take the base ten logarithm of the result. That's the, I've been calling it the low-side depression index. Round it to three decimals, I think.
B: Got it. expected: -0.080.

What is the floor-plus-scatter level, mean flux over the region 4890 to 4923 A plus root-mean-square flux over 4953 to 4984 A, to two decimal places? 7.36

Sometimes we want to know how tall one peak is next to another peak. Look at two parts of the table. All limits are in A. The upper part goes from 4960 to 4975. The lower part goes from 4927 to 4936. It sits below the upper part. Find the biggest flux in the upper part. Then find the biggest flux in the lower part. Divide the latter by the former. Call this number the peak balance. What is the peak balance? 1.03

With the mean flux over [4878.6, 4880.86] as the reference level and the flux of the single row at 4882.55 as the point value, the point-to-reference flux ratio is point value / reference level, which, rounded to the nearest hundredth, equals 0.85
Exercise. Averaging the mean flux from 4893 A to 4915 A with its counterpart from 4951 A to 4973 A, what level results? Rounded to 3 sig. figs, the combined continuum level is 3.77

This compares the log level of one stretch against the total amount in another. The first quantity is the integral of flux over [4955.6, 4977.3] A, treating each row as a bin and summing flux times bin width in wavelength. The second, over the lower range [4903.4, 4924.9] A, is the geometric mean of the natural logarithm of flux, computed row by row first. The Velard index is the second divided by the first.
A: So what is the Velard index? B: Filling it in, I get 0.0157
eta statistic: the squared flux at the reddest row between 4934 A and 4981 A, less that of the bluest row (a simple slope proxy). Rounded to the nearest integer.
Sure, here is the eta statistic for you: -1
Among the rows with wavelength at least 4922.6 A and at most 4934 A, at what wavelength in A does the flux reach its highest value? 4927.72 A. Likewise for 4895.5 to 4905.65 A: 4901.70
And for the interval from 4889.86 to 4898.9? 4898.31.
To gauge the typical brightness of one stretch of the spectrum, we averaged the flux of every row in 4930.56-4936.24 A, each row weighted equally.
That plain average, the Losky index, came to 3.6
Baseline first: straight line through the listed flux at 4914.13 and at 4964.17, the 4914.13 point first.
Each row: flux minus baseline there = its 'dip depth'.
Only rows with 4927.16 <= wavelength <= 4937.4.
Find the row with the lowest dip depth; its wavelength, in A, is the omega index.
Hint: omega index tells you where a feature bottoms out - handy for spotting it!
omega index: 4934.54 A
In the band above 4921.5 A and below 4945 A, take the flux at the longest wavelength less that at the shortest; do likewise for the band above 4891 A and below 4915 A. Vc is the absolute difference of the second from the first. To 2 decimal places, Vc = 0.74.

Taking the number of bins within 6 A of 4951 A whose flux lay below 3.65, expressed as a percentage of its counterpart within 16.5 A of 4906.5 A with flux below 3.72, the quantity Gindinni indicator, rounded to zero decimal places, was 18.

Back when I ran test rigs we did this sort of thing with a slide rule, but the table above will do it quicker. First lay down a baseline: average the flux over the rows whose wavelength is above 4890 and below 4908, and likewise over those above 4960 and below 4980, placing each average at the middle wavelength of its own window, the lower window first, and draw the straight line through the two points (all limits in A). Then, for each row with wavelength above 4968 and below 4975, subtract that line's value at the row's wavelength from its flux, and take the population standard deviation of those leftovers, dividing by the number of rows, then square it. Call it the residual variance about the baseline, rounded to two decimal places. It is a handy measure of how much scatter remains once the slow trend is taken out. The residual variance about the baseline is 0.01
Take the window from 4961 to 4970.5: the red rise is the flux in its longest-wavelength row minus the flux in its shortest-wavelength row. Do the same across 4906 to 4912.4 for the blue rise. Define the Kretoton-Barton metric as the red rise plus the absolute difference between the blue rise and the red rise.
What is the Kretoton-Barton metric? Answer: 0.31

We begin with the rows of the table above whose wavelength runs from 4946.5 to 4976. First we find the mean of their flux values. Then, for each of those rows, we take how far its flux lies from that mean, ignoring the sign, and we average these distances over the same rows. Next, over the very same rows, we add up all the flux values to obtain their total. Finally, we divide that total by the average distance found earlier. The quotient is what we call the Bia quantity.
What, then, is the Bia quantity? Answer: 719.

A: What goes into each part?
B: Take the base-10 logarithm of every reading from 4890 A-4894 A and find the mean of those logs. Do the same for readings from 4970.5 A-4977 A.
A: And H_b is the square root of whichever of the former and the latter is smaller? 0.731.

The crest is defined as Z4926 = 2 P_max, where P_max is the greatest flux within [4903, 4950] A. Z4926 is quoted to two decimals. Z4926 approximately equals 8.38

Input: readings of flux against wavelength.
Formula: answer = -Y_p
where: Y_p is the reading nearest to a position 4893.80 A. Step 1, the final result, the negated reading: -3.37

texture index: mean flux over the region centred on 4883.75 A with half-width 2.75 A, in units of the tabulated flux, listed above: 2.8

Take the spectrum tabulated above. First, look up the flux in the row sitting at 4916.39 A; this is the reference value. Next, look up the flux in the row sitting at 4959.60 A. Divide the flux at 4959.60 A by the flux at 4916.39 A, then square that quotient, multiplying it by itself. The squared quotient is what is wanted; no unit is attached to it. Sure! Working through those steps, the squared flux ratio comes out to 1.2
